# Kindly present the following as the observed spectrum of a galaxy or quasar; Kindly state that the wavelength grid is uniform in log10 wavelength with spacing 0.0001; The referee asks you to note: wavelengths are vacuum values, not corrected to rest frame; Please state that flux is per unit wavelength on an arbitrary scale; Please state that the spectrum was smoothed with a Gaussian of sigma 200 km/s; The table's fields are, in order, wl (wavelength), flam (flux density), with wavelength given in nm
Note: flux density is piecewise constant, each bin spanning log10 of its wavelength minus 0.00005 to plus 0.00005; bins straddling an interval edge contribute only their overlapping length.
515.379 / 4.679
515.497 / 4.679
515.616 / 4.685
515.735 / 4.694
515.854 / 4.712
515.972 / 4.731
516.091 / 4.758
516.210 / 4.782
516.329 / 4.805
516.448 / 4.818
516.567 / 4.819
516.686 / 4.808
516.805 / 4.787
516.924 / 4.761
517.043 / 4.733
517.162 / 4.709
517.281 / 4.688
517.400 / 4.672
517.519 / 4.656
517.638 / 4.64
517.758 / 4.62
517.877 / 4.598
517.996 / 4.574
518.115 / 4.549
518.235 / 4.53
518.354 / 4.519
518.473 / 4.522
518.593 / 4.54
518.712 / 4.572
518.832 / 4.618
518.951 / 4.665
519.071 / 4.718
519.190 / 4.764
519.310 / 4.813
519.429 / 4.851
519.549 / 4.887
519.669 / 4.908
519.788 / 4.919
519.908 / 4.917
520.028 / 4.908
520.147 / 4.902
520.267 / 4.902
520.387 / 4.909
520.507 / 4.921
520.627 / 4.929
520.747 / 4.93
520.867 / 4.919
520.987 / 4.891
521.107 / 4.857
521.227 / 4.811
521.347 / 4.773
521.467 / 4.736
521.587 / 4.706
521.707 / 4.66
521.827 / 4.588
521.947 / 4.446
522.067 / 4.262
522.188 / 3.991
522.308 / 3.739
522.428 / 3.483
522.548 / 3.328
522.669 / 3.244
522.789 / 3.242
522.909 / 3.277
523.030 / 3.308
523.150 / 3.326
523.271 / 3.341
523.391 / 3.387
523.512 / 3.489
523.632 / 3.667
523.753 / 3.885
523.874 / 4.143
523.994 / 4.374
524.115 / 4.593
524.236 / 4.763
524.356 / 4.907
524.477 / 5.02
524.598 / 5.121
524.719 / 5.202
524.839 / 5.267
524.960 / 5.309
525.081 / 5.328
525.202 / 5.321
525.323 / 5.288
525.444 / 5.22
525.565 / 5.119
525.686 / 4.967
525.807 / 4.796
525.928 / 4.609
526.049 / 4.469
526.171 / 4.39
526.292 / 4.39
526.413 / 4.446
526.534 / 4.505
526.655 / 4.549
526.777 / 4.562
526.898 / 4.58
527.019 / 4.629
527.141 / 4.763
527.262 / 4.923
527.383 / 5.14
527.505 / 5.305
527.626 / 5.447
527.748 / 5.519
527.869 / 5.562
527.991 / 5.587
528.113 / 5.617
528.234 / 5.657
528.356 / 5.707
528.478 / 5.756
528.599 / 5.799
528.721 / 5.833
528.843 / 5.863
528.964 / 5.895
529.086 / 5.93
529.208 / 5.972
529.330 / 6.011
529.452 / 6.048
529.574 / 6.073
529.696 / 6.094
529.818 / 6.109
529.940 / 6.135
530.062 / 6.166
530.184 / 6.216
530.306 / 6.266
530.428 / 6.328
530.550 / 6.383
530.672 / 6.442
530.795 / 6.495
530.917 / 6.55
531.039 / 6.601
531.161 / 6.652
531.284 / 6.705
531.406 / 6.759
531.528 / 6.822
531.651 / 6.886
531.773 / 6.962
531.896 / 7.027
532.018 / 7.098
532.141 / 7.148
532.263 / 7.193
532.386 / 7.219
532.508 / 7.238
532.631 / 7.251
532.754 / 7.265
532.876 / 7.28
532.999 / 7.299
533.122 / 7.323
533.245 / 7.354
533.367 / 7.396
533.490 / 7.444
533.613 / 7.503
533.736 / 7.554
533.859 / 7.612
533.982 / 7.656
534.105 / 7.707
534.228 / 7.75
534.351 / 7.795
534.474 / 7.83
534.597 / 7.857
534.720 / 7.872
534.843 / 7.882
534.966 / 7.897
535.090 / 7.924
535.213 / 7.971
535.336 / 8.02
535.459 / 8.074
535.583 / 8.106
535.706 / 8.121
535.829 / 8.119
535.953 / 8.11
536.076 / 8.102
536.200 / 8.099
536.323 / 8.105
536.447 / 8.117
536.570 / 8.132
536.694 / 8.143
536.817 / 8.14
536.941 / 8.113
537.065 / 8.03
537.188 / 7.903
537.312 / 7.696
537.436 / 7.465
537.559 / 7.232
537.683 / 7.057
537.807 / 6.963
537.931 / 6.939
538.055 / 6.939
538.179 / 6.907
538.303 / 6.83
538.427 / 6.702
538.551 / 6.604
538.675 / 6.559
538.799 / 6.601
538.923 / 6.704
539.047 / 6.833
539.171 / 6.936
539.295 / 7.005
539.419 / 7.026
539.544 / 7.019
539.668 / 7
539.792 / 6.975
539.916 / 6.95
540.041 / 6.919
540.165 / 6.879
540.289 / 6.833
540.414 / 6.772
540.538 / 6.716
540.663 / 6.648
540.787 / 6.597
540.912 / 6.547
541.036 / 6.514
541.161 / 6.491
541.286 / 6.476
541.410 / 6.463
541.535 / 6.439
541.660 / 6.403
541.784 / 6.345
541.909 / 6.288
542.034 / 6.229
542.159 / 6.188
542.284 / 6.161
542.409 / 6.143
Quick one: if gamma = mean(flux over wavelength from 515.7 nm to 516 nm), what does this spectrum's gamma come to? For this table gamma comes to 4.7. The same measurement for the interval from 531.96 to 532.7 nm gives 7.2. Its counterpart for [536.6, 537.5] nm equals 7.9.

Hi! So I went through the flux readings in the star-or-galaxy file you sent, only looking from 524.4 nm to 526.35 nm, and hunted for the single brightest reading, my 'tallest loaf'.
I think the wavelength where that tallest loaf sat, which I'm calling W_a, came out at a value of 525.081 nm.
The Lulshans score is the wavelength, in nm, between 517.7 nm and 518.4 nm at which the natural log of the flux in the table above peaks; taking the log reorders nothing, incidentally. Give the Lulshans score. 517.758 nm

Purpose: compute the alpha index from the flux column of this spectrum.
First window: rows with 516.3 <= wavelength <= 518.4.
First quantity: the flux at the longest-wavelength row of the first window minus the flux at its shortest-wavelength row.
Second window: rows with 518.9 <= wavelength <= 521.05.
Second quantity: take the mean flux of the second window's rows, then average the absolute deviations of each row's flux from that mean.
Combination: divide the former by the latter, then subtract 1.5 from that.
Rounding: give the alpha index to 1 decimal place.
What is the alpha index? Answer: -6.3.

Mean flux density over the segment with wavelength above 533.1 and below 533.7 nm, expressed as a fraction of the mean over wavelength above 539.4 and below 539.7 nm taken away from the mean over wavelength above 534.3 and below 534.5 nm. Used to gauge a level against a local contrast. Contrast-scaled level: 9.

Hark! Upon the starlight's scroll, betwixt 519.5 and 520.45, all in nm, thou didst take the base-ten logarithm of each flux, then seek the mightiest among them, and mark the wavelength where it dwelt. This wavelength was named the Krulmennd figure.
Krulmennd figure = 519.788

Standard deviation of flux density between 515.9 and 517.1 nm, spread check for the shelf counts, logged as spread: 0.0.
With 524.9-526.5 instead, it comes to 0.4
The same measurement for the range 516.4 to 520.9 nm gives 0.1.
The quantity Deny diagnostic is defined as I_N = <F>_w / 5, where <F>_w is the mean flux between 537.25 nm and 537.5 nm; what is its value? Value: 1.52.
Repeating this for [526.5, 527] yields 0.91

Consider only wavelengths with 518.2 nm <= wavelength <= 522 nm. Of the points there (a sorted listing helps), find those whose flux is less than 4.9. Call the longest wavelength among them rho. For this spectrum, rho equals 521.947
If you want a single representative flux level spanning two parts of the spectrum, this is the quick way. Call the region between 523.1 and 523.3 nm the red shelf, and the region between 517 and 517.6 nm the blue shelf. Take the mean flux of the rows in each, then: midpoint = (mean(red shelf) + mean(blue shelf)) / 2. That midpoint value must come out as 4.0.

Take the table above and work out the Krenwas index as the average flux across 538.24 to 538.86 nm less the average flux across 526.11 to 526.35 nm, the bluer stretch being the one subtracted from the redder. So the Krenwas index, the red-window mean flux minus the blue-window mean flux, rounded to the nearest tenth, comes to 2.3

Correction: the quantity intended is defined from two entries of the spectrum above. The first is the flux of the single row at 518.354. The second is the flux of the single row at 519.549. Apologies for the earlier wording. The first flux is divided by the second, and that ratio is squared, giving 0.86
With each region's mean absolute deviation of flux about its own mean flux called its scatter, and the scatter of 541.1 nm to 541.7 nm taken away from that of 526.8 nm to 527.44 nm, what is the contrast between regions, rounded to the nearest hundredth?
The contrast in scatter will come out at 0.15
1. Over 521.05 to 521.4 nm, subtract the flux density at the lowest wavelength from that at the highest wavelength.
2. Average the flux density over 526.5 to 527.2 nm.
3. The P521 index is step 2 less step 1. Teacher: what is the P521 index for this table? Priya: 4.68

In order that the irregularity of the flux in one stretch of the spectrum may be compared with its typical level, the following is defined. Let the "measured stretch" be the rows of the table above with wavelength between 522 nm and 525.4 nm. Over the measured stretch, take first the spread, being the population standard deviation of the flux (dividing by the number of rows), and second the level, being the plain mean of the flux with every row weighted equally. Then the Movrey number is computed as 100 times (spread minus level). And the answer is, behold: -341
